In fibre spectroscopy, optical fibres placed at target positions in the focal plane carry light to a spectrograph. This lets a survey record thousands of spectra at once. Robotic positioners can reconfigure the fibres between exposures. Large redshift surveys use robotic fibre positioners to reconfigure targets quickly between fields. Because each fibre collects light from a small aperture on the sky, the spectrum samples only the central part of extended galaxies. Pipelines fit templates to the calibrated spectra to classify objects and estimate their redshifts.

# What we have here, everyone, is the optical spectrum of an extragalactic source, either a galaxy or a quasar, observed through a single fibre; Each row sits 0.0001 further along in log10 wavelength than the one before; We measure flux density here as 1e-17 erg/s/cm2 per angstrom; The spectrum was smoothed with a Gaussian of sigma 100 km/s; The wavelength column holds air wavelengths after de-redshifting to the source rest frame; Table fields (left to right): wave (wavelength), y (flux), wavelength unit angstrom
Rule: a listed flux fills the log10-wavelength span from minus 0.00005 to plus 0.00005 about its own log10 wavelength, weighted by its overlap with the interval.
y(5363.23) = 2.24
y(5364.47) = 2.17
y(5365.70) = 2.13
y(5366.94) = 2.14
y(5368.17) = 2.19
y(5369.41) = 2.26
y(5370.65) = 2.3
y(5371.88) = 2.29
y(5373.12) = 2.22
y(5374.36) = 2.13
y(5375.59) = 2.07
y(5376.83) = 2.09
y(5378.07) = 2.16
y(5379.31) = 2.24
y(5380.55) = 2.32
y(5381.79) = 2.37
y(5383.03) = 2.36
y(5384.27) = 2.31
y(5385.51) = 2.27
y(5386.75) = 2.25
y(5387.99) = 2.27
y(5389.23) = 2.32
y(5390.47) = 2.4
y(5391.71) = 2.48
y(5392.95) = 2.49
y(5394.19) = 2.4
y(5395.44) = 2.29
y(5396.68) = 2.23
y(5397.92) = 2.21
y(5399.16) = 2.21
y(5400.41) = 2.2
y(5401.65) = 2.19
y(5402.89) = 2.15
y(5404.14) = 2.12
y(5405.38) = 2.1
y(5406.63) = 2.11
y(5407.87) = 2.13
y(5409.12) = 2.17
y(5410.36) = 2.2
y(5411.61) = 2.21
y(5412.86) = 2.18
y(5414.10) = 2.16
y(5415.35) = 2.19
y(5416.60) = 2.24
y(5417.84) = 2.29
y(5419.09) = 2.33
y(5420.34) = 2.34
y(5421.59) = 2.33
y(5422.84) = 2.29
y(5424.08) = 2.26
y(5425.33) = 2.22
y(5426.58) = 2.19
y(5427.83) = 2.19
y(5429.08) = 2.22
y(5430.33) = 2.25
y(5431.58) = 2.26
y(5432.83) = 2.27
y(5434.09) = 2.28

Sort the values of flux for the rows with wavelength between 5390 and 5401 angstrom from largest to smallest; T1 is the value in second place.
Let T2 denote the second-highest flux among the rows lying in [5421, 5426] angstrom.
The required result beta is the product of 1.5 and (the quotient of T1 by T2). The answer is 1.62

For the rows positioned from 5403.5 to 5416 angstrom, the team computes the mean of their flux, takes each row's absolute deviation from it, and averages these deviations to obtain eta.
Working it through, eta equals 0.034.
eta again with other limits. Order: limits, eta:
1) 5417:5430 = 0.050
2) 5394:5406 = 0.058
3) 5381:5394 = 0.068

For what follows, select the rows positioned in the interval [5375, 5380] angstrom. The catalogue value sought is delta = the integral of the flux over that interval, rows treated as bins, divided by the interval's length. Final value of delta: 2.14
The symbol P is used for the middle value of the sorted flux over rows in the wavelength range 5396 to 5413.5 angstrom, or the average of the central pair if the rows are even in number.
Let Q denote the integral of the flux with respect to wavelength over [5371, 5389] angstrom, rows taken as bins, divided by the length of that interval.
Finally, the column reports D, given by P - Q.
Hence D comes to -0.06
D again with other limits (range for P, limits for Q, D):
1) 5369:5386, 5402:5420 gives 0.08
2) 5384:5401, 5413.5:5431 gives 0.03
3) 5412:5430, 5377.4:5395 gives -0.10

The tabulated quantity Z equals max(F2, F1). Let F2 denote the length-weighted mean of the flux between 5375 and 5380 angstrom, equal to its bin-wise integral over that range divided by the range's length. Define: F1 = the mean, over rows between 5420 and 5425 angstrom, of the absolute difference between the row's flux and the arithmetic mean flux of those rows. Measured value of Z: 2.14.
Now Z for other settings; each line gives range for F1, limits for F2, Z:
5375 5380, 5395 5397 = 2.26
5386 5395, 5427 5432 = 2.23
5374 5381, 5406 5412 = 2.16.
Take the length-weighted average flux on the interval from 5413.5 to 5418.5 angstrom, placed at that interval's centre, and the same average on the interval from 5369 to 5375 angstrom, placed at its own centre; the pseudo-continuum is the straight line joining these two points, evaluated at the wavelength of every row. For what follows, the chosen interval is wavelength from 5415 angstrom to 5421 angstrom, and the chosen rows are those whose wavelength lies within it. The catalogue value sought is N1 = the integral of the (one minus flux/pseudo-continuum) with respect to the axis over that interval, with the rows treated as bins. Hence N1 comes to -0.17 angstrom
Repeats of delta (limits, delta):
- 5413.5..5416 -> 2.17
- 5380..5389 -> 2.31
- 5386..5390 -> 2.29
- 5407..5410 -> 2.16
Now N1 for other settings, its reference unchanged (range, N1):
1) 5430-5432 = -0.04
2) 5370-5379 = 0.23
